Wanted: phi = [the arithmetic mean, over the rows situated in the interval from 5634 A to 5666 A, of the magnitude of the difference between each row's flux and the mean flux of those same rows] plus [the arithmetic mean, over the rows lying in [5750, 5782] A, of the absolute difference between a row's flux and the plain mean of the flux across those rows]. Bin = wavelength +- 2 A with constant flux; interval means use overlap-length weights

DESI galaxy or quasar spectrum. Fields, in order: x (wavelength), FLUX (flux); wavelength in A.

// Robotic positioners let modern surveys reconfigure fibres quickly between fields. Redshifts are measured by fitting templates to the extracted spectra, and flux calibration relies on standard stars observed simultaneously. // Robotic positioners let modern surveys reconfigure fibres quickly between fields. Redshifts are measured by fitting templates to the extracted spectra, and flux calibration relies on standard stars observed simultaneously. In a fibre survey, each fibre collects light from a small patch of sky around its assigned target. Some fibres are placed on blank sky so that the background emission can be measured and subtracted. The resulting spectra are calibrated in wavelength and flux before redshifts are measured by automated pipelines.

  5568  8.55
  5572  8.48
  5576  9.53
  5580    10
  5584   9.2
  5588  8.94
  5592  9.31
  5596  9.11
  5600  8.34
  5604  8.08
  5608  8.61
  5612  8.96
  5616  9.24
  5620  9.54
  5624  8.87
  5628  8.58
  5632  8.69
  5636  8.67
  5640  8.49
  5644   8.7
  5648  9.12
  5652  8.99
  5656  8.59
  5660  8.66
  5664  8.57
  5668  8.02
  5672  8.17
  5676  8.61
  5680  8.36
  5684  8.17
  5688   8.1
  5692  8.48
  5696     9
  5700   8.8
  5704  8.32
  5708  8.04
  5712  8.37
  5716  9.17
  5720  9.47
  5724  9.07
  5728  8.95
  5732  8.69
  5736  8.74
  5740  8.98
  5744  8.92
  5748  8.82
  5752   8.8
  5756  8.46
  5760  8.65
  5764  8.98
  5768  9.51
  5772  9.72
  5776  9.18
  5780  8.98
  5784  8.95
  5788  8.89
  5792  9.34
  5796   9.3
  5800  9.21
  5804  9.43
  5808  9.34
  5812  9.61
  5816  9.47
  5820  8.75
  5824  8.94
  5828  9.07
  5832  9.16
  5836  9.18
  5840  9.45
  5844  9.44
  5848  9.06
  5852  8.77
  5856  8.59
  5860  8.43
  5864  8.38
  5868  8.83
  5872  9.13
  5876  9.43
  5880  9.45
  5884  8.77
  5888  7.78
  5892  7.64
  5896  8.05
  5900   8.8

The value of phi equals 0.492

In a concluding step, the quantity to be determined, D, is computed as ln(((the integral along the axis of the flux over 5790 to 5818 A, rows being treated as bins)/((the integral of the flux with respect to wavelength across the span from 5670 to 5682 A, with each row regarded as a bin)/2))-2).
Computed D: 1.2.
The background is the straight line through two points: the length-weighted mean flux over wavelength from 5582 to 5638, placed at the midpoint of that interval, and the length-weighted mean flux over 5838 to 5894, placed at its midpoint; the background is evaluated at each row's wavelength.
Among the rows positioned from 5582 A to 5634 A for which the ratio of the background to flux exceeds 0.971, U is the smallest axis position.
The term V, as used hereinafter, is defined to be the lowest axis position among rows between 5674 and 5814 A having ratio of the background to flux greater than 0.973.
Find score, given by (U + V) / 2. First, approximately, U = 5588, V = 5676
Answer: 5632 A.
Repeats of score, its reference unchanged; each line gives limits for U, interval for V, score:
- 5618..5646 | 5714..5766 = 5674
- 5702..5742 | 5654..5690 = 5680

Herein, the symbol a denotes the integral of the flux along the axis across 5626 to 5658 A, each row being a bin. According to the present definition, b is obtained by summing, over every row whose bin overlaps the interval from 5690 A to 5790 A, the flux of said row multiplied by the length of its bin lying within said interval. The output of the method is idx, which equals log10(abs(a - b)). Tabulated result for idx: 2.8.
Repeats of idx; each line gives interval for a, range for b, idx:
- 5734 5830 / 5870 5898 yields 2.8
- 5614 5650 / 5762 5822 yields 2.4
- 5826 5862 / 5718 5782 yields 2.4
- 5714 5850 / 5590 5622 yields 3.0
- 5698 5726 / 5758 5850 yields 2.8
